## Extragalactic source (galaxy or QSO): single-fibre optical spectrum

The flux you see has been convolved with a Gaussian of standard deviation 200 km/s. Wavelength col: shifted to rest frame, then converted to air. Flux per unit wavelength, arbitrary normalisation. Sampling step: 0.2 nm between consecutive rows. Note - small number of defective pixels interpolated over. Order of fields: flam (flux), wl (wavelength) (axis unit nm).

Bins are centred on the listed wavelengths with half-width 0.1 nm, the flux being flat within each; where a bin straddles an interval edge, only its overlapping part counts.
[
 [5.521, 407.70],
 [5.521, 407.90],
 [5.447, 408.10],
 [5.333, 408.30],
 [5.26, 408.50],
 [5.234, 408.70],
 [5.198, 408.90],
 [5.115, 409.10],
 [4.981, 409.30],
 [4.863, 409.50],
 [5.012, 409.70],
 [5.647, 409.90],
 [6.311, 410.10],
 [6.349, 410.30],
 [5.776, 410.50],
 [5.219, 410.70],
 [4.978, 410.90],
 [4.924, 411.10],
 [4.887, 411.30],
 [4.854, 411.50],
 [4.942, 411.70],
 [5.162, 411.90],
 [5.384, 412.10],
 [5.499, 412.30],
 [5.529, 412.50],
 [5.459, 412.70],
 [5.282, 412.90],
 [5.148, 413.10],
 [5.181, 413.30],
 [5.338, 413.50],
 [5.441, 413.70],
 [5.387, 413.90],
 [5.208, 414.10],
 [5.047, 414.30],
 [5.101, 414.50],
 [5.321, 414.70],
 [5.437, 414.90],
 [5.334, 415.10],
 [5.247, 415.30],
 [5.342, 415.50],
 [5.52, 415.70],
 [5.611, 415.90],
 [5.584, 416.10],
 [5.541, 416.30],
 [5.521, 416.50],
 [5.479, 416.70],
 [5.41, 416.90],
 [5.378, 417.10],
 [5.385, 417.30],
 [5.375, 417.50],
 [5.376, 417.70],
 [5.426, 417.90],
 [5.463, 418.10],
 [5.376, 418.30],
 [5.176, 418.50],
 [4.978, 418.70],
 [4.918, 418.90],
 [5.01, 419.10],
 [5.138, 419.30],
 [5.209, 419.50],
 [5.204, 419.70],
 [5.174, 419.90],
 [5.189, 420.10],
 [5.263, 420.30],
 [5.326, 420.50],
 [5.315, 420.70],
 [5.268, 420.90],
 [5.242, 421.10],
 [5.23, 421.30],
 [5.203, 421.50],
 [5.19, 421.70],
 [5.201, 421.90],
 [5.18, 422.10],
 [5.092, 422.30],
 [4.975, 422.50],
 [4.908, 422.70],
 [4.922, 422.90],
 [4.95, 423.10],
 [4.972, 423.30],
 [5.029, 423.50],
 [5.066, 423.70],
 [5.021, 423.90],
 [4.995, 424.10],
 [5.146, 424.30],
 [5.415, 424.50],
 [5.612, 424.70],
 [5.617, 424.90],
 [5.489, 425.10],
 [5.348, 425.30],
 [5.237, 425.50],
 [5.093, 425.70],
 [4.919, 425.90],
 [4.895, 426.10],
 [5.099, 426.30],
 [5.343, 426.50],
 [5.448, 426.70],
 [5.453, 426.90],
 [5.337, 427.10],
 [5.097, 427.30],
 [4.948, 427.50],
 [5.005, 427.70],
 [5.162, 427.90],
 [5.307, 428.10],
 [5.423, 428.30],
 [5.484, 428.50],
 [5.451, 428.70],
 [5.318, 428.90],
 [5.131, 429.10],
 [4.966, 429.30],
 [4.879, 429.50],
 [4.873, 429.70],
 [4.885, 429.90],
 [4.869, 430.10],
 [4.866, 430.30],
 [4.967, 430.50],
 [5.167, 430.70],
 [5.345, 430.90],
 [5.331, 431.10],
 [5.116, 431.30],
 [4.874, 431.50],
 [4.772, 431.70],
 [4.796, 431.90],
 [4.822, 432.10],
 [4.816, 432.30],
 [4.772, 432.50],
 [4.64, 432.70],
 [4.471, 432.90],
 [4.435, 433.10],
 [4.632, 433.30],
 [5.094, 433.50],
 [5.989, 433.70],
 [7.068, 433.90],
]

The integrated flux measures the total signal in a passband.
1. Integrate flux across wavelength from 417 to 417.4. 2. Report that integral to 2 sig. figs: 2.2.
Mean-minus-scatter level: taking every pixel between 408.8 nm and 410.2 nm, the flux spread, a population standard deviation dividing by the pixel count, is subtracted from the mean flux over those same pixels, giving 4.83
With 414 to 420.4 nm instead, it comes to 5.13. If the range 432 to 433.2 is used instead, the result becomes 4.50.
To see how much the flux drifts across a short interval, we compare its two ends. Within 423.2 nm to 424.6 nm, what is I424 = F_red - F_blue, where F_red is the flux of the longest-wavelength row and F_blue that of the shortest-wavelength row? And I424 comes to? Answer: 0.4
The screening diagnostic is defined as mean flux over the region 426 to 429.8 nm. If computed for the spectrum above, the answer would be 5.19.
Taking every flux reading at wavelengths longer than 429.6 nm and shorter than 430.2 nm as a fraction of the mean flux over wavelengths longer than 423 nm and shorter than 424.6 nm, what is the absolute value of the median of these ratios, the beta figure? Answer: 0.96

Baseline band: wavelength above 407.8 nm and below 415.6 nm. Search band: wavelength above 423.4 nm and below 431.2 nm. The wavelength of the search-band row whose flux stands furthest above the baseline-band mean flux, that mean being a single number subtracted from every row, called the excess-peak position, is 424.90 nm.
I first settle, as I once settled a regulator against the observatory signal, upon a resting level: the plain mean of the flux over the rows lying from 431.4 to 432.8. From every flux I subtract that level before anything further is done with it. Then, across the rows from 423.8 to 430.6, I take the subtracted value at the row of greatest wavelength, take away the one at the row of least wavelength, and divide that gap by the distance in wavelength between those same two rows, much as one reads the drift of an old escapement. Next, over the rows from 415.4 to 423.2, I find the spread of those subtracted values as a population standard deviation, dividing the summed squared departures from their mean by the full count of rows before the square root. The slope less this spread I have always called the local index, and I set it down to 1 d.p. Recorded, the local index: -0.2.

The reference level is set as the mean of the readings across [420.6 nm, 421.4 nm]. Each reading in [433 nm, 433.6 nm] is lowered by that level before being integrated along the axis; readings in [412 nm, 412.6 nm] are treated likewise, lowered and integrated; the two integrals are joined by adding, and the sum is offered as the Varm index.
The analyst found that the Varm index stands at -0.20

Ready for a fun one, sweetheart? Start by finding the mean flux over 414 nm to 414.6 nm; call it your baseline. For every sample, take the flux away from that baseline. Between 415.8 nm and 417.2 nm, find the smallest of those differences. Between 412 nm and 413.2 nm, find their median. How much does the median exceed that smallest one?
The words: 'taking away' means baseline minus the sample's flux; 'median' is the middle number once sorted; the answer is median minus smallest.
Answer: 0.19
